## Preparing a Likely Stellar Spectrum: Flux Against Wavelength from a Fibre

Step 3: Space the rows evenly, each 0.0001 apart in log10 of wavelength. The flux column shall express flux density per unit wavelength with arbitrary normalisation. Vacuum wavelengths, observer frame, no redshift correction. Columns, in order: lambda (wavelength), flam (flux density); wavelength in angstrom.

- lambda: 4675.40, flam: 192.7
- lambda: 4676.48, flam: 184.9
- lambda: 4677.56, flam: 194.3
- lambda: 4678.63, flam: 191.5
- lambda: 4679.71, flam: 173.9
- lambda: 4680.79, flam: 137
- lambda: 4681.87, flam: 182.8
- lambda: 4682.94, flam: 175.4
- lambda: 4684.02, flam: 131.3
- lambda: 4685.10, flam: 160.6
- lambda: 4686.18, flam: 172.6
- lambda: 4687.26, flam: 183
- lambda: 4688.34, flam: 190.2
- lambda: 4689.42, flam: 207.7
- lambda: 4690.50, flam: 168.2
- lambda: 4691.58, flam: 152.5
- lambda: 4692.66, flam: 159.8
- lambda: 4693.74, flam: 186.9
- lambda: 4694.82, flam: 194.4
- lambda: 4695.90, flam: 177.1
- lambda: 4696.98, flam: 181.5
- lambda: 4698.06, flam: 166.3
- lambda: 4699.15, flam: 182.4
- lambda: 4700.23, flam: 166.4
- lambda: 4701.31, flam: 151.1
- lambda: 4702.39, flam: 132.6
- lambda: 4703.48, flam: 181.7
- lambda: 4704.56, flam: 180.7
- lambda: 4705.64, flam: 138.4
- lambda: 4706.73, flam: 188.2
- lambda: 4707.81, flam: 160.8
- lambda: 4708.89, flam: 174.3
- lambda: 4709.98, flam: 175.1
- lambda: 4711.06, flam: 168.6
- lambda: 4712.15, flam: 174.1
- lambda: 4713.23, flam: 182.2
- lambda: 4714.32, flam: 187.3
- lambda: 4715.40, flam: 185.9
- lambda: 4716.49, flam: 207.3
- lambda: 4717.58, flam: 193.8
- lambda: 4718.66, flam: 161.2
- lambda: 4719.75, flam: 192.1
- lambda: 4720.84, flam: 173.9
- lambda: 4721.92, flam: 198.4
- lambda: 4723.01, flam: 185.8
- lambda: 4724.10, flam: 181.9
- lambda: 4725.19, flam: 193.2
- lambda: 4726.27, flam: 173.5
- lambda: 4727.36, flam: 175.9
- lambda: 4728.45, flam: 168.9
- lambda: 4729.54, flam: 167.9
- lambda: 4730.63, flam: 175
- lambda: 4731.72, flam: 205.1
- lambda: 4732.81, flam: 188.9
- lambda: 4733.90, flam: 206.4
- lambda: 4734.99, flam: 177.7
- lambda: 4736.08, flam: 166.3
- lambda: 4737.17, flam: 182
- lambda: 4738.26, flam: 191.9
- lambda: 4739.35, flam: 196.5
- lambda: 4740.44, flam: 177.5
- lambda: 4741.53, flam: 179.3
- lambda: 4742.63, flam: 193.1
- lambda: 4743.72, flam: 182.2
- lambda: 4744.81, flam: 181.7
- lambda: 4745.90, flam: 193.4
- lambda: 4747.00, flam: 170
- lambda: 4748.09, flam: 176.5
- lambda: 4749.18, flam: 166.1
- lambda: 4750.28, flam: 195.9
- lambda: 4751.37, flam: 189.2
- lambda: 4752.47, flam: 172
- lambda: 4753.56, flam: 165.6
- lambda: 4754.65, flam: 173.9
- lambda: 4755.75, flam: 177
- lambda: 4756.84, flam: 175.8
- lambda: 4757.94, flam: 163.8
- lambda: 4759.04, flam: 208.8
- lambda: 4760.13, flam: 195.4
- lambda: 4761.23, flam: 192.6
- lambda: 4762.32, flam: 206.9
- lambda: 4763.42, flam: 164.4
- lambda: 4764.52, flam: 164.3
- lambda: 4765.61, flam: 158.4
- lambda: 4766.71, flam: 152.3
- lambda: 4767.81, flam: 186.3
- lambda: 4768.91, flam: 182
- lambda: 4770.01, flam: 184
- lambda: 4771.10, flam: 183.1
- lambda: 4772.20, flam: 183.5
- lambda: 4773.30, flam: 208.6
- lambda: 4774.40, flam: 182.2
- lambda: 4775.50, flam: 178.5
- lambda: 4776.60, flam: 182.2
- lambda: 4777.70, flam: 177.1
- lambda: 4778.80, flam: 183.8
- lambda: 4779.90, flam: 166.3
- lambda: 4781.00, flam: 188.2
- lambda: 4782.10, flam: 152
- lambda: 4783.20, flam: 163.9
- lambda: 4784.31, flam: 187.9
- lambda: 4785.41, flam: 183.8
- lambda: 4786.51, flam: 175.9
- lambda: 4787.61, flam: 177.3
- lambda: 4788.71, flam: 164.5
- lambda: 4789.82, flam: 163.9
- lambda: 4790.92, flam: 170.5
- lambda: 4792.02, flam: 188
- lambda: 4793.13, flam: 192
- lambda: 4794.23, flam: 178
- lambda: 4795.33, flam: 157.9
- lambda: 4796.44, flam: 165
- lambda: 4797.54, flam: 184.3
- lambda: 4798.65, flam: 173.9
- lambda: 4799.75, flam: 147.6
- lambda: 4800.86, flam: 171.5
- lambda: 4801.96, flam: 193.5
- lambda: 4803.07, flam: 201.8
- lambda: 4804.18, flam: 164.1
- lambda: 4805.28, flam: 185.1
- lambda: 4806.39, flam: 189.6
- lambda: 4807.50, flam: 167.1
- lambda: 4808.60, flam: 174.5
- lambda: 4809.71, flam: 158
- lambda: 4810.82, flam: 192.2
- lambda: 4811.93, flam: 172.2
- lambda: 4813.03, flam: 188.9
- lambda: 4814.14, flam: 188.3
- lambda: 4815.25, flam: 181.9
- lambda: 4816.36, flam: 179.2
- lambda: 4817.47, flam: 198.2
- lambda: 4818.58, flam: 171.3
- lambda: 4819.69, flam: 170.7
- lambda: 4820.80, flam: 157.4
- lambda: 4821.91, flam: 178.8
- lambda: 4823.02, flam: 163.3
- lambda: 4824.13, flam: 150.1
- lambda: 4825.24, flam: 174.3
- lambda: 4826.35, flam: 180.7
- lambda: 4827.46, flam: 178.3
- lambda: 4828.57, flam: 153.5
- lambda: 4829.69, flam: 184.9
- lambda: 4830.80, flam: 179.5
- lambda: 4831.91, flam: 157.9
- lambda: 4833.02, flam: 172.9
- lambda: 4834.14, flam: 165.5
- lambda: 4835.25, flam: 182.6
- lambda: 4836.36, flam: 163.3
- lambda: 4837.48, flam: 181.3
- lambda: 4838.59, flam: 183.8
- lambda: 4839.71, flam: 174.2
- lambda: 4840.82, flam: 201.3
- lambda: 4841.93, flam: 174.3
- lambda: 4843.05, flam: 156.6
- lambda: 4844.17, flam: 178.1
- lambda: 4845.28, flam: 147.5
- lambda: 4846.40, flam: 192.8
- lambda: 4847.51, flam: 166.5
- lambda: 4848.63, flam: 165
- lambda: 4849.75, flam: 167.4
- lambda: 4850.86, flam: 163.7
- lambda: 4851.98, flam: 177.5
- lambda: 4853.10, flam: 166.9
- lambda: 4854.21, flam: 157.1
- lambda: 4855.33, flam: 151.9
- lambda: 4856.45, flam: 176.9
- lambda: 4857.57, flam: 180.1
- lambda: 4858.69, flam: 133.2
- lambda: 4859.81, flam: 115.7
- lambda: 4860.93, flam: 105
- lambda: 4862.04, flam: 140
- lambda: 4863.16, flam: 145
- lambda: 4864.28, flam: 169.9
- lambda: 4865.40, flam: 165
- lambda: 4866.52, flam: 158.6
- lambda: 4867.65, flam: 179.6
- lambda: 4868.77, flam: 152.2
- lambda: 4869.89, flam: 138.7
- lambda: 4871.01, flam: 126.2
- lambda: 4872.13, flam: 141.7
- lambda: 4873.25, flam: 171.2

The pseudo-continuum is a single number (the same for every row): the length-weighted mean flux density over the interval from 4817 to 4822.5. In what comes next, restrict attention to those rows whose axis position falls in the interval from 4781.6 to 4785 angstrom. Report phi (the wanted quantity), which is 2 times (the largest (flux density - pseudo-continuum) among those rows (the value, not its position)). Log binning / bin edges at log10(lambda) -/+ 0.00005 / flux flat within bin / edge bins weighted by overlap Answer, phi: 26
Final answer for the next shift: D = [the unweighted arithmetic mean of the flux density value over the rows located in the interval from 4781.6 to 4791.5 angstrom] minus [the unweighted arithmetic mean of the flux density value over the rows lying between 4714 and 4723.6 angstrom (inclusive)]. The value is -16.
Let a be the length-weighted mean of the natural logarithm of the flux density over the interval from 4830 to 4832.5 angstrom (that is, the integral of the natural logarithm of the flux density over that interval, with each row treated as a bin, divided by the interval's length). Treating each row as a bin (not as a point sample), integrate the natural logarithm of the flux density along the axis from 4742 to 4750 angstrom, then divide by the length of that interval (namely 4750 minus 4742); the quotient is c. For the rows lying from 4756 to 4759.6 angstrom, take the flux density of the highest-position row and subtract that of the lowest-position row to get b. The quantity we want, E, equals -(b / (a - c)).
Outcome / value 809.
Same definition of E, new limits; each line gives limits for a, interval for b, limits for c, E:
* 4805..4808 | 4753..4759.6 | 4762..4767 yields -685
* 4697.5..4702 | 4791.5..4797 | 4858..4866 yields 131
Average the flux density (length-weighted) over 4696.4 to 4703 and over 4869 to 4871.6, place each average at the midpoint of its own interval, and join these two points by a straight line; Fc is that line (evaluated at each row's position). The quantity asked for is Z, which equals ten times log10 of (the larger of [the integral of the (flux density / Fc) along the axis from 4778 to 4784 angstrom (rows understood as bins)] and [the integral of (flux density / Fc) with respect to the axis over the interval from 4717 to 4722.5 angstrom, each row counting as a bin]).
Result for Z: 8.4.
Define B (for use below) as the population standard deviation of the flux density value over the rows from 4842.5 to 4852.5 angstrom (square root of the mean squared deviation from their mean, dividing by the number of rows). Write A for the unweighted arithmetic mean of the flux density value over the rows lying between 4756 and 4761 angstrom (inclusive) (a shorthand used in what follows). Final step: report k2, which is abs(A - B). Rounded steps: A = 186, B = 12.4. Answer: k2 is 174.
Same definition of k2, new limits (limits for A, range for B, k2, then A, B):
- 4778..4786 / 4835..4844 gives 162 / 175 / 12.8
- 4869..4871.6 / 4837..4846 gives 117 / 132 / 15.5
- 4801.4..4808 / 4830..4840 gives 175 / 184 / 8.8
